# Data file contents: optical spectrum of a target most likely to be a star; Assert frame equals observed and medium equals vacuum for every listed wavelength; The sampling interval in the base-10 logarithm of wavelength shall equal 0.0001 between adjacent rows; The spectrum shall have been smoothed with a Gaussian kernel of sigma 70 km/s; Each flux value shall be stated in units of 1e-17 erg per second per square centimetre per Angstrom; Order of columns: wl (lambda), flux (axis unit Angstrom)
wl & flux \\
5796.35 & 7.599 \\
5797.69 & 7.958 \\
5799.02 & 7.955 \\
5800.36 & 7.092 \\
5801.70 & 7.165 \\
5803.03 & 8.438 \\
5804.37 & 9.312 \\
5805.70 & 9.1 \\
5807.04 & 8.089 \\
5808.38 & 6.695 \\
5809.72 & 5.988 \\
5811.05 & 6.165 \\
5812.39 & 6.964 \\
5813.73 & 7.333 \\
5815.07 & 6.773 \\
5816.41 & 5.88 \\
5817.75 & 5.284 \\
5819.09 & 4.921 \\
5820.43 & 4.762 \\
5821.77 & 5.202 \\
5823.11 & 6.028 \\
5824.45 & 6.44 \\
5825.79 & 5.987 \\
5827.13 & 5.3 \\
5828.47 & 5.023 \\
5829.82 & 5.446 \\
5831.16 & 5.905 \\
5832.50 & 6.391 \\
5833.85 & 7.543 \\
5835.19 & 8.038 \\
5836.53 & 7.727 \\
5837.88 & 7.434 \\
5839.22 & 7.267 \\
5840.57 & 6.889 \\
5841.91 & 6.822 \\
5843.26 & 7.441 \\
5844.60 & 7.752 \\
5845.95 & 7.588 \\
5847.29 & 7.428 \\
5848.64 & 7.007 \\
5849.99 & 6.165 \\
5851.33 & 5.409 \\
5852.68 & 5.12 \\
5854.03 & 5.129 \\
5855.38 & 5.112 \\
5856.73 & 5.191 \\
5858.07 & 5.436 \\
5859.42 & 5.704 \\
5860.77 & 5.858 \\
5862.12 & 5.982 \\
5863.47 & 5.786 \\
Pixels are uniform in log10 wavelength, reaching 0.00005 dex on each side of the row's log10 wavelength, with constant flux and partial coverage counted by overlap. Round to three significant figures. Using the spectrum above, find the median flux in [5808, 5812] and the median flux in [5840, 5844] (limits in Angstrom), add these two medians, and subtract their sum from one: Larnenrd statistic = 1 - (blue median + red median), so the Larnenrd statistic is -12.1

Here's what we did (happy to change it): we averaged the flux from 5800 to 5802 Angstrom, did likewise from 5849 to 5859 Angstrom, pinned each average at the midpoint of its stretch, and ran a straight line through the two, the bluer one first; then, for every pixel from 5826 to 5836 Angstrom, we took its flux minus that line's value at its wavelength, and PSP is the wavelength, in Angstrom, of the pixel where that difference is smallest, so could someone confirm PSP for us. 5828.47 Angstrom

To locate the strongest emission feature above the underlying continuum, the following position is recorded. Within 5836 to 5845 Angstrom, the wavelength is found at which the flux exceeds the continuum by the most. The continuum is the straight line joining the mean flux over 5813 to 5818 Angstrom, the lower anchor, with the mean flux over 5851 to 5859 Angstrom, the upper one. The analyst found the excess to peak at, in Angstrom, 5844.60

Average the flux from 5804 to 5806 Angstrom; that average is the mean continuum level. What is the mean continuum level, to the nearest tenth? 9.2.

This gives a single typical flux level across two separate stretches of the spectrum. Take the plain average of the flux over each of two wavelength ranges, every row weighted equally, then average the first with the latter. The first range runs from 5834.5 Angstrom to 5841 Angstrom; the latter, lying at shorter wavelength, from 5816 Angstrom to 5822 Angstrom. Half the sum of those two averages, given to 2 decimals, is 6.34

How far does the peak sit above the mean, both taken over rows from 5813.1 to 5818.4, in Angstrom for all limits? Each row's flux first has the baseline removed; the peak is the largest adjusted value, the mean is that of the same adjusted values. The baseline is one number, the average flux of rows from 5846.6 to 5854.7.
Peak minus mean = 1.02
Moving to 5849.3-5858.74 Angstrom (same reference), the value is 0.80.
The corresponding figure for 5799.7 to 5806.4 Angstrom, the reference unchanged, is 1.09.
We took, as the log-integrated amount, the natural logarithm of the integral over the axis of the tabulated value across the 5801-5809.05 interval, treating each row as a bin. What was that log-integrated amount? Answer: 4.2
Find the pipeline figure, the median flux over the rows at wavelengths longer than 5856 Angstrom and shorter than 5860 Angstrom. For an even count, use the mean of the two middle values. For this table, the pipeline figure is 5.4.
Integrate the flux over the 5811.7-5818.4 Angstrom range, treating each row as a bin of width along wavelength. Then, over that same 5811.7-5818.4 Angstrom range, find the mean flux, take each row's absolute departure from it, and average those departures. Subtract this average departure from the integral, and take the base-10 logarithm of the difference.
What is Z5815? 1.63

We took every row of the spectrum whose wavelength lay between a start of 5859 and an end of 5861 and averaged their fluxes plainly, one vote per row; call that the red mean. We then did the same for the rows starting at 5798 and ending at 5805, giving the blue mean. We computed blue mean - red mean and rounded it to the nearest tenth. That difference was 2.2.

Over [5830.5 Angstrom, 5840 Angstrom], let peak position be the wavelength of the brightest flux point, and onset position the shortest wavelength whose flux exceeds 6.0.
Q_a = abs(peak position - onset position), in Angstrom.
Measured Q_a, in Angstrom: 2.7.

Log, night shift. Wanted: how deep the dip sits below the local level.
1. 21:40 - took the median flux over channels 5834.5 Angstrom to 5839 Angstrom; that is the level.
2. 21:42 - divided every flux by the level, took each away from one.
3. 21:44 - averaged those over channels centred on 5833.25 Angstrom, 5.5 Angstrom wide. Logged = 0.10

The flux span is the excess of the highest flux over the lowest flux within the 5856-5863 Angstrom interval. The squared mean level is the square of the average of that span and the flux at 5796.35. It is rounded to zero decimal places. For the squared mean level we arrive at 18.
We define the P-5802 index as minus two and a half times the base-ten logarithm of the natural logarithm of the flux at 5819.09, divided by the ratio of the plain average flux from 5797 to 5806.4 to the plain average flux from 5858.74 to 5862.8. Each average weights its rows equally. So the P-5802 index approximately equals -0.15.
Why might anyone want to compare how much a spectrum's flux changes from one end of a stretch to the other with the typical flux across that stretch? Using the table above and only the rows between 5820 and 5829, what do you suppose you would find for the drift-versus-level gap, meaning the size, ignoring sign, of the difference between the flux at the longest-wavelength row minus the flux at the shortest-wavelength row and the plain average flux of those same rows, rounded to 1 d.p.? 5.3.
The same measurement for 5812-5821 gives 8.2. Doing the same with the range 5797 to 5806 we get 7.0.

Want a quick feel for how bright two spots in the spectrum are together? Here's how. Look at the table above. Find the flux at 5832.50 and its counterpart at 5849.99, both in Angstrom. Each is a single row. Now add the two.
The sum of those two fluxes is 12.6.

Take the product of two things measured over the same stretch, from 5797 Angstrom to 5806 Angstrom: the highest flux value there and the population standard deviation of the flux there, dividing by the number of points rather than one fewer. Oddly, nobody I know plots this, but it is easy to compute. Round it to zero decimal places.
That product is 7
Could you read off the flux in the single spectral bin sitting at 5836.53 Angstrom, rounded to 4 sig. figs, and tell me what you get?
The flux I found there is 7.727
